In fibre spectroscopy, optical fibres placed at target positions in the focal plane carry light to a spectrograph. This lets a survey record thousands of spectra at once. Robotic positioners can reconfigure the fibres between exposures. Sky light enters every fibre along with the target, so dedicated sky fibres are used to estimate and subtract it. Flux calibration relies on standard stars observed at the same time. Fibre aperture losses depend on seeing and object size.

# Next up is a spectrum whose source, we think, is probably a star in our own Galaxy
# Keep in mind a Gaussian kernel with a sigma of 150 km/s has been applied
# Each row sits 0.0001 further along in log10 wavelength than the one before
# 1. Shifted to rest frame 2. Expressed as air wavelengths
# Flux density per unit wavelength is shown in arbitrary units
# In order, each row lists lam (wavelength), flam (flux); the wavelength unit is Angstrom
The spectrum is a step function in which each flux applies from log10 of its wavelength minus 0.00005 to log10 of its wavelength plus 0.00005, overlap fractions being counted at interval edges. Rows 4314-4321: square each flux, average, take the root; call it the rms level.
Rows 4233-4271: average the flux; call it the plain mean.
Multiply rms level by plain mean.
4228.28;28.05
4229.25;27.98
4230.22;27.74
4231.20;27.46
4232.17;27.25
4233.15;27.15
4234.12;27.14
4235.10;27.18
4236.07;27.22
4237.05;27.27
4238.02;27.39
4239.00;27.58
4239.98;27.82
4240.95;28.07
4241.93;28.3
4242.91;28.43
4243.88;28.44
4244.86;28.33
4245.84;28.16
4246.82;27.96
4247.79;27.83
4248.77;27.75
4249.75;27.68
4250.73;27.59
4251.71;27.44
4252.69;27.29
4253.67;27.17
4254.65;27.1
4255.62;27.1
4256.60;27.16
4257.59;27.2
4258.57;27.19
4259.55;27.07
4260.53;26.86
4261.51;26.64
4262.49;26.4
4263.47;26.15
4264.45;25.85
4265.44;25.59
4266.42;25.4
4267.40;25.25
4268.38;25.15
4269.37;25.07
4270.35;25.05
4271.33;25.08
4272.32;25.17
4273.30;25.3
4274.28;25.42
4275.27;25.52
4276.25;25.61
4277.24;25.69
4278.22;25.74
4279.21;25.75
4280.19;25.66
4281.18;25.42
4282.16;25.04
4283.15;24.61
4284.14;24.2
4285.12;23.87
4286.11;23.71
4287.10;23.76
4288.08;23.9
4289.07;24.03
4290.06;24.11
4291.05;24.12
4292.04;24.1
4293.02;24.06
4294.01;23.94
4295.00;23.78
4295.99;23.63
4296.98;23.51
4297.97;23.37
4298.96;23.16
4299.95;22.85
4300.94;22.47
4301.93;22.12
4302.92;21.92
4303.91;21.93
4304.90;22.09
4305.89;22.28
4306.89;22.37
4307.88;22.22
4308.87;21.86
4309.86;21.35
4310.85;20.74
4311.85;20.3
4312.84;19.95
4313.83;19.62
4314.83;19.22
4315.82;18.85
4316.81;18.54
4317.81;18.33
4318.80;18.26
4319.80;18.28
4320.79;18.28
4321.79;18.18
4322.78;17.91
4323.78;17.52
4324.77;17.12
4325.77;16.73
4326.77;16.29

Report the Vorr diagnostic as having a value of 502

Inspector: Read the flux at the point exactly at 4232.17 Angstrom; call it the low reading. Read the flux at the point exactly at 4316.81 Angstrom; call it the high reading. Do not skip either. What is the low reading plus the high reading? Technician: 46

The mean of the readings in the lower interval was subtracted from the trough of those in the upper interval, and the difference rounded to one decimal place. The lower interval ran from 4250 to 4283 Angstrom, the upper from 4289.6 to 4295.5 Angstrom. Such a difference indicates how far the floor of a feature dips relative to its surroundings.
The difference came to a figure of -2.3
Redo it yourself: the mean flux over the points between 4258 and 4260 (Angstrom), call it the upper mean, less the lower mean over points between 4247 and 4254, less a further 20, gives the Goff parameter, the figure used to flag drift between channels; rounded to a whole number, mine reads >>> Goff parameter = -20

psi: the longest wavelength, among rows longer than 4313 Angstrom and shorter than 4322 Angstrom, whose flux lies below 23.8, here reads 4321.79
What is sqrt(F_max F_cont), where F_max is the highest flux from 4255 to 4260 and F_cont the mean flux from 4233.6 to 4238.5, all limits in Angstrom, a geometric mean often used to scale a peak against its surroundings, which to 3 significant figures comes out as 27.2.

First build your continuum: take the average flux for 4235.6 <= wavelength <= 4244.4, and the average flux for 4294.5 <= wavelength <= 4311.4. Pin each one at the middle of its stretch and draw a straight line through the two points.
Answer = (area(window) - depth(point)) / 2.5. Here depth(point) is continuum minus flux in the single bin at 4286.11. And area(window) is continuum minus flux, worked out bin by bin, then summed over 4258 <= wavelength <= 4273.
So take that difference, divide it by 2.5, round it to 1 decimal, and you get -1.3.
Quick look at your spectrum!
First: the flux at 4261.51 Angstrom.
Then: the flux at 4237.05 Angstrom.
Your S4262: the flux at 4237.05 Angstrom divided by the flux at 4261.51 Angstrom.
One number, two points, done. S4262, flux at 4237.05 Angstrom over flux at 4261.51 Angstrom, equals 1.02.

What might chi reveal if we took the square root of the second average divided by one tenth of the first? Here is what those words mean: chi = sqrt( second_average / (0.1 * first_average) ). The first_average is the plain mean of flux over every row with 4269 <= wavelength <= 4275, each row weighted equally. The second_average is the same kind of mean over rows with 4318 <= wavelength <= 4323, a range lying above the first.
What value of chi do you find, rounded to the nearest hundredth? 2.69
